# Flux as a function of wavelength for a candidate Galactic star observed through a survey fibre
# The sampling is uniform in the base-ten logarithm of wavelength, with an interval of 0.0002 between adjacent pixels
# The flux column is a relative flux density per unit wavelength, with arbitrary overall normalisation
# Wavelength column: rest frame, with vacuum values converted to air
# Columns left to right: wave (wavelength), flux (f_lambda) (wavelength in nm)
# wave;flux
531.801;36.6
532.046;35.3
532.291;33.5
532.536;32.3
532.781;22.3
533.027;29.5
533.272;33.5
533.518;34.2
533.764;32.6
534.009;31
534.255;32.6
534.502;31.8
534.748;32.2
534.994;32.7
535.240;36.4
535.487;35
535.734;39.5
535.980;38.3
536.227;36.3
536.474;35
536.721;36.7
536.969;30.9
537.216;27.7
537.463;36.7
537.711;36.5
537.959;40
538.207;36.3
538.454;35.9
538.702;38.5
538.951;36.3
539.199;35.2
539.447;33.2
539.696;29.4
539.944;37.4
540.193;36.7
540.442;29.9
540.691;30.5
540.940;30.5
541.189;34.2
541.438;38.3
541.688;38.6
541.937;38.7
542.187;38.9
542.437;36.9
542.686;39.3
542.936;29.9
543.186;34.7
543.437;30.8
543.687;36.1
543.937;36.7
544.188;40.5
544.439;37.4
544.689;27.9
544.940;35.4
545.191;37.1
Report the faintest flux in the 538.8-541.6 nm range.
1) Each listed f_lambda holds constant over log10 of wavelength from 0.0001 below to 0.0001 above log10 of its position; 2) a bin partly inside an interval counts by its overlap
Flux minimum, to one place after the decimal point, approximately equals 29.4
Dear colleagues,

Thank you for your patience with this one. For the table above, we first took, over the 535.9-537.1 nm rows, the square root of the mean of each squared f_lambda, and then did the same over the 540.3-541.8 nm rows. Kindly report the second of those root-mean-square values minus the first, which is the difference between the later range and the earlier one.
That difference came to -1.7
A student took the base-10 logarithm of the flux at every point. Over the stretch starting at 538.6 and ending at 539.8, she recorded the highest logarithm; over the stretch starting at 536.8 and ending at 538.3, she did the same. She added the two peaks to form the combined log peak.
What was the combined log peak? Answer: 3.19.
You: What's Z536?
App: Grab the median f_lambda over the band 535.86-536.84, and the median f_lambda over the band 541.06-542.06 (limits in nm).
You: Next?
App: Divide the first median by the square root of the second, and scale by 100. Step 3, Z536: 589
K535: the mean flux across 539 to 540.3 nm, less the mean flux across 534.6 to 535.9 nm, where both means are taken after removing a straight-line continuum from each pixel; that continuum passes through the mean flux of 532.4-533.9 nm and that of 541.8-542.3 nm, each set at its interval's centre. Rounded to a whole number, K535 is -5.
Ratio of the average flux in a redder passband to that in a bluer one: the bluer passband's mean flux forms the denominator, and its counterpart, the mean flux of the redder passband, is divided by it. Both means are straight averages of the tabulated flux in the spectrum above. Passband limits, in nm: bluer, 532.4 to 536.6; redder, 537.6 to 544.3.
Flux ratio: 1.069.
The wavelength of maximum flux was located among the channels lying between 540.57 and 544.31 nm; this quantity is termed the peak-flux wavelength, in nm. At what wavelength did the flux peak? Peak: 544.188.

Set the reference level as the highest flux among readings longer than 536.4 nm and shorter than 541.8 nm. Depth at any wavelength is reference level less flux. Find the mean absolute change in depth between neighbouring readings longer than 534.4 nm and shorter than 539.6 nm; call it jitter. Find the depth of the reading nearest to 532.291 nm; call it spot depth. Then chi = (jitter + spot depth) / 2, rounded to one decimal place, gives 4.5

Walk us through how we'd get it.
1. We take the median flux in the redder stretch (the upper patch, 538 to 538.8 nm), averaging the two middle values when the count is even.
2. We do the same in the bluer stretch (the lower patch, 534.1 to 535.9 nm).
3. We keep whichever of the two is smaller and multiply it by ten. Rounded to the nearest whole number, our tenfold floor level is 327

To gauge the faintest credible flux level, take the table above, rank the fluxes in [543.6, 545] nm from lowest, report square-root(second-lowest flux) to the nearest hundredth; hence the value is 5.95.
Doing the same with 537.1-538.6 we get 5.99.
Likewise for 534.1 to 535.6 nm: 5.67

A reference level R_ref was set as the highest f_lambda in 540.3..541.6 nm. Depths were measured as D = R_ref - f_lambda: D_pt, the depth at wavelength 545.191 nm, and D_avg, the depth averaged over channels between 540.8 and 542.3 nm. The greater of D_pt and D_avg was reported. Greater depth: 1.8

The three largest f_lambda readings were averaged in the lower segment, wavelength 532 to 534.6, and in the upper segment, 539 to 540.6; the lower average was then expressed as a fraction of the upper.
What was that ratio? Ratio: 0.942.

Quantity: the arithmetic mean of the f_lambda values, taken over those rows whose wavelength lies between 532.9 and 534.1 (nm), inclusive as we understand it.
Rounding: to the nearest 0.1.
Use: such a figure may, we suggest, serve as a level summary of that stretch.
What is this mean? 32.2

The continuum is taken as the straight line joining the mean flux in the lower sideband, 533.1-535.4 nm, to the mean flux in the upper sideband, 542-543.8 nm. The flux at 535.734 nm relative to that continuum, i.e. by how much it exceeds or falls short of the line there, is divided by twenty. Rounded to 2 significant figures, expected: 0.31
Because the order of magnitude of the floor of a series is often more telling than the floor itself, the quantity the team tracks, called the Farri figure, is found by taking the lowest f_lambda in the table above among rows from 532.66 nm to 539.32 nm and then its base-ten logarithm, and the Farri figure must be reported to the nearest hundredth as 1.35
